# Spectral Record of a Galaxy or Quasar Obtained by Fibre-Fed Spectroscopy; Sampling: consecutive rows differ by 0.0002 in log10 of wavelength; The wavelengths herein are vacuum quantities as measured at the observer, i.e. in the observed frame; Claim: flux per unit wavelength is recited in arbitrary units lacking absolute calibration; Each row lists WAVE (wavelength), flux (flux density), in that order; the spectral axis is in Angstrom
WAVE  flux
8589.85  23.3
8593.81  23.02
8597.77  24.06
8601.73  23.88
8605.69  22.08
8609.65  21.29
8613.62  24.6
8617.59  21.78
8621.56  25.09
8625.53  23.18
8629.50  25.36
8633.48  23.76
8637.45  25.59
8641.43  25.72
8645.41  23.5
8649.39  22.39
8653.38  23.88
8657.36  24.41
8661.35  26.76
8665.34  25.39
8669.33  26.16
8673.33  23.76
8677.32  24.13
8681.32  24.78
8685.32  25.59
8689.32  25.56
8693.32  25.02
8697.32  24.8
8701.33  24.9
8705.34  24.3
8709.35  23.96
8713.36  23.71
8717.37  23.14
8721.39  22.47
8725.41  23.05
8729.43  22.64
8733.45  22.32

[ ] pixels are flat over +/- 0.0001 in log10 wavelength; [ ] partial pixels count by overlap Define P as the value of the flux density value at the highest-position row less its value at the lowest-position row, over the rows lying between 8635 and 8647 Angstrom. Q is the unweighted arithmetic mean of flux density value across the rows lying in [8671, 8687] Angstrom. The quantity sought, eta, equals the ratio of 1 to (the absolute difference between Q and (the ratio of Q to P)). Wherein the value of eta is 0.03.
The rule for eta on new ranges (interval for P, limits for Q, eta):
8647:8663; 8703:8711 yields 0.05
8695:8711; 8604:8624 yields 0.02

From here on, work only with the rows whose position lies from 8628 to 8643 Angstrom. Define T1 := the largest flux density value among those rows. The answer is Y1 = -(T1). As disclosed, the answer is -25.7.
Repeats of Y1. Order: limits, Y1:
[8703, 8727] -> -24.3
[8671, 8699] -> -25.6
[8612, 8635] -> -25.4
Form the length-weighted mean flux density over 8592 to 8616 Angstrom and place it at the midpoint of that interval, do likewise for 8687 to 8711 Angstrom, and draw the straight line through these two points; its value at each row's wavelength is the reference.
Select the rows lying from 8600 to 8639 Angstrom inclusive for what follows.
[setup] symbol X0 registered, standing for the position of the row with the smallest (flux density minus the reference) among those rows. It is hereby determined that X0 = 8609.65 Angstrom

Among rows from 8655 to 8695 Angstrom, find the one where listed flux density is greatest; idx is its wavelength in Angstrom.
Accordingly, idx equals 8661.35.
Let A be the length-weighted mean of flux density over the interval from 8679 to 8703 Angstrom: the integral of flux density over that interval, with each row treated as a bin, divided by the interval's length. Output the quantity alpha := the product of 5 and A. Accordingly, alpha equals 125.5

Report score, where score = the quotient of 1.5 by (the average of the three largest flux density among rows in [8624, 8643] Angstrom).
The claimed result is 0.0587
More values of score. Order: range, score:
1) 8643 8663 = 0.0600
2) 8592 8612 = 0.0634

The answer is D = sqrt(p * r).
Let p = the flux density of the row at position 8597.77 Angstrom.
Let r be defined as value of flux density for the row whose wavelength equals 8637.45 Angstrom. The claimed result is 24.8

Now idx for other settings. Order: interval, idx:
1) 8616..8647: 8641.43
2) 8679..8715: 8685.32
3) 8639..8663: 8661.35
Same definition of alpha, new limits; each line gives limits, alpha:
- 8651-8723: 123.0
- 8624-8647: 122.8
